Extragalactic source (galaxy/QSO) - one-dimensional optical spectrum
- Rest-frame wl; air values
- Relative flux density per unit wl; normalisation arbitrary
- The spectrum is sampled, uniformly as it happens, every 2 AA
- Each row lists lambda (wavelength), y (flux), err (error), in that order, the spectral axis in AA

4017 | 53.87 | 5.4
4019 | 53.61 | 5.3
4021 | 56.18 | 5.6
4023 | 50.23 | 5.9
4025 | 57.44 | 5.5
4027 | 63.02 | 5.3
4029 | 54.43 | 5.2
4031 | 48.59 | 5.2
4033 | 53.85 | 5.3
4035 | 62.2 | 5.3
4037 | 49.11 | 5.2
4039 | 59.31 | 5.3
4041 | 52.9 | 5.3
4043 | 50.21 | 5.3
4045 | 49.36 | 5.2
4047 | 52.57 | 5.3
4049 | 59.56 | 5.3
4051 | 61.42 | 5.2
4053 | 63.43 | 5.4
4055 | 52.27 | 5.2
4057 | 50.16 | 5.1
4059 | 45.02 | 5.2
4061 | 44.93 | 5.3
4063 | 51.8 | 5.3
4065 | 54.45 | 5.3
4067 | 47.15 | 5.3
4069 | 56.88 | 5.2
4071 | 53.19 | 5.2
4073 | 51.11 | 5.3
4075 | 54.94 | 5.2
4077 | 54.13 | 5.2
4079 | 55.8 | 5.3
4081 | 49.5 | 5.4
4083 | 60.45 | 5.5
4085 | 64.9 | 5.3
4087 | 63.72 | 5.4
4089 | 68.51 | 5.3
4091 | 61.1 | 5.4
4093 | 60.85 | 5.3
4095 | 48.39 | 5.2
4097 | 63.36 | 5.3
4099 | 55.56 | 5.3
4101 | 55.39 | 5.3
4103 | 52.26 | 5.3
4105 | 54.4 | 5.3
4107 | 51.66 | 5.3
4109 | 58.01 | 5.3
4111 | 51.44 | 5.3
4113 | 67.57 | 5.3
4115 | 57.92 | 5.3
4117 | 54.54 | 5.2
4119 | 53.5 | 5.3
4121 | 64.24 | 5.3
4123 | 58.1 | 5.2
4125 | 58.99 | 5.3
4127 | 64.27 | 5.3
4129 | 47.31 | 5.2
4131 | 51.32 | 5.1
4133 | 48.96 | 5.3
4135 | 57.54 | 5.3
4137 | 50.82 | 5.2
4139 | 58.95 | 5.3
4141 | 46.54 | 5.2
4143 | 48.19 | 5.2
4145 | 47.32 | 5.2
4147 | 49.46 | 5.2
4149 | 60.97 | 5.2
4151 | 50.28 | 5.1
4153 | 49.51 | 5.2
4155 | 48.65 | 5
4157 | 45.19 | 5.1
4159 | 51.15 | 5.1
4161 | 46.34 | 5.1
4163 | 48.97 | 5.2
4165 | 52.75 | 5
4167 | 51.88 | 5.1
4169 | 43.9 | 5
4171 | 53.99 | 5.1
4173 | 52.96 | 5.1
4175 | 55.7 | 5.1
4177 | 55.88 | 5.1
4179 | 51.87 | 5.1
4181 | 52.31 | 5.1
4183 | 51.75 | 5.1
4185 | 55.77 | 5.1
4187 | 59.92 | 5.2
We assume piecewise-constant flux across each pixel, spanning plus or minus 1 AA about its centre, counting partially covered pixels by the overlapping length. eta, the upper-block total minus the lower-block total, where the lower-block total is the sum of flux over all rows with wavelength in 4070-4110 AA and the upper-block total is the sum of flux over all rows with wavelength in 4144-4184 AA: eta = -116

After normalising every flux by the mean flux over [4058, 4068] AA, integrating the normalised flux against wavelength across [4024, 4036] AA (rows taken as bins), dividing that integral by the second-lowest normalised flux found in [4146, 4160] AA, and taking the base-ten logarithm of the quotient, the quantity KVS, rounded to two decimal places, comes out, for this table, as 1.14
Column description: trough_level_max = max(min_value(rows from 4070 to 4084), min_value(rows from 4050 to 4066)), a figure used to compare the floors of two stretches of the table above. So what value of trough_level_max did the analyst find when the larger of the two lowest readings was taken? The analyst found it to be 49.5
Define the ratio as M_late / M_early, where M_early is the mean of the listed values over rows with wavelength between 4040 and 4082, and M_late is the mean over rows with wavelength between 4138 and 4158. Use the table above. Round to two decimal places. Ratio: 0.95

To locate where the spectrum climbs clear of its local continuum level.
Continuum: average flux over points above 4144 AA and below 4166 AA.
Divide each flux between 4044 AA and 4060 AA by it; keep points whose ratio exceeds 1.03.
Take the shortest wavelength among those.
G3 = 4047 AA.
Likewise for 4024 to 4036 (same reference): 4025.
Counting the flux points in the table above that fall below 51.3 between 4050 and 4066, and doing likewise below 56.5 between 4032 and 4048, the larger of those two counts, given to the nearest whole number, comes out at 6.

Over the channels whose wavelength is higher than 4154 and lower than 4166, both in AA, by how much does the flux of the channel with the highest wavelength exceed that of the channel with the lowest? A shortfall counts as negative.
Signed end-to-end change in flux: 4.1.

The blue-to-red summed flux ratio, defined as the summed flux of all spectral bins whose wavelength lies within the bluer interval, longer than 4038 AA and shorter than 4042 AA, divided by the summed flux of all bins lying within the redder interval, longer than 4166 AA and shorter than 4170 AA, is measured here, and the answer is 1.2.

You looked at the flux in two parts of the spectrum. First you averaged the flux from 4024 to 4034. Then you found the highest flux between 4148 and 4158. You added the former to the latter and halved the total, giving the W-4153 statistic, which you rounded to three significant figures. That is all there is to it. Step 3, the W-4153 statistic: 58.2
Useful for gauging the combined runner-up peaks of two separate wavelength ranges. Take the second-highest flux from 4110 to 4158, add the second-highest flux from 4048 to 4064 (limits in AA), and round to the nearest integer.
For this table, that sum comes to 126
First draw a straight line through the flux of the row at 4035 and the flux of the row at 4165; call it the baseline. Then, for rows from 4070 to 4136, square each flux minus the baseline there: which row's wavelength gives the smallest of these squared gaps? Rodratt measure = 4109 AA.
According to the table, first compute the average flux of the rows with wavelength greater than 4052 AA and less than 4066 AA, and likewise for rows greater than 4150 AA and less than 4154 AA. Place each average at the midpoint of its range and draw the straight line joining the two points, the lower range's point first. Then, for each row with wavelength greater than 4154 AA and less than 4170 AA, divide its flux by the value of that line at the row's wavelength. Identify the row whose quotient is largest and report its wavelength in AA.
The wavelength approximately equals 4165 AA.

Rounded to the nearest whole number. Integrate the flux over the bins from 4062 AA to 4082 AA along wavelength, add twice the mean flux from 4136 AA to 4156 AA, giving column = 1160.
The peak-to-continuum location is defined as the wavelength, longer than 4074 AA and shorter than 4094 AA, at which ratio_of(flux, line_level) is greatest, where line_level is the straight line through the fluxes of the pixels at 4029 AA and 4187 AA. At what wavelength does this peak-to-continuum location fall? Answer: 4089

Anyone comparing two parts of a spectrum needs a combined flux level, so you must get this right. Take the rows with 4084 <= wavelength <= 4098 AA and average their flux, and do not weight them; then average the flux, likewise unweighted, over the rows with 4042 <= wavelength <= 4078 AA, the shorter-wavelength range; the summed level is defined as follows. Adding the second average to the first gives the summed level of 114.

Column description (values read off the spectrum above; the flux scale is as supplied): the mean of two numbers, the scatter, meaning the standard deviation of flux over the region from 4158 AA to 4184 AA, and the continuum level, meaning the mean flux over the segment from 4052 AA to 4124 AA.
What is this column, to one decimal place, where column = 29.6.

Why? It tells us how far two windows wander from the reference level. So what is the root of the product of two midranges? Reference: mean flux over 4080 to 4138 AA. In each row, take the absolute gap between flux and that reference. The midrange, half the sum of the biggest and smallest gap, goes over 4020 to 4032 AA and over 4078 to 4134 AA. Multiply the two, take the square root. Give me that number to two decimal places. 5.22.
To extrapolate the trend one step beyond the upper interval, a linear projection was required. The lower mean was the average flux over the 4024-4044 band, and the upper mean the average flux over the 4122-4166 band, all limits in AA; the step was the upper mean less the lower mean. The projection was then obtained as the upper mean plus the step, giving 49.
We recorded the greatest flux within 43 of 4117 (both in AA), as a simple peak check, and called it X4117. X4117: 68.51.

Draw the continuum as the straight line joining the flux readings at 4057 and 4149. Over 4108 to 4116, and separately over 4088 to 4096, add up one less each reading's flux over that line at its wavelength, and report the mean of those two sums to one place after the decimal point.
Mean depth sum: -0.3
